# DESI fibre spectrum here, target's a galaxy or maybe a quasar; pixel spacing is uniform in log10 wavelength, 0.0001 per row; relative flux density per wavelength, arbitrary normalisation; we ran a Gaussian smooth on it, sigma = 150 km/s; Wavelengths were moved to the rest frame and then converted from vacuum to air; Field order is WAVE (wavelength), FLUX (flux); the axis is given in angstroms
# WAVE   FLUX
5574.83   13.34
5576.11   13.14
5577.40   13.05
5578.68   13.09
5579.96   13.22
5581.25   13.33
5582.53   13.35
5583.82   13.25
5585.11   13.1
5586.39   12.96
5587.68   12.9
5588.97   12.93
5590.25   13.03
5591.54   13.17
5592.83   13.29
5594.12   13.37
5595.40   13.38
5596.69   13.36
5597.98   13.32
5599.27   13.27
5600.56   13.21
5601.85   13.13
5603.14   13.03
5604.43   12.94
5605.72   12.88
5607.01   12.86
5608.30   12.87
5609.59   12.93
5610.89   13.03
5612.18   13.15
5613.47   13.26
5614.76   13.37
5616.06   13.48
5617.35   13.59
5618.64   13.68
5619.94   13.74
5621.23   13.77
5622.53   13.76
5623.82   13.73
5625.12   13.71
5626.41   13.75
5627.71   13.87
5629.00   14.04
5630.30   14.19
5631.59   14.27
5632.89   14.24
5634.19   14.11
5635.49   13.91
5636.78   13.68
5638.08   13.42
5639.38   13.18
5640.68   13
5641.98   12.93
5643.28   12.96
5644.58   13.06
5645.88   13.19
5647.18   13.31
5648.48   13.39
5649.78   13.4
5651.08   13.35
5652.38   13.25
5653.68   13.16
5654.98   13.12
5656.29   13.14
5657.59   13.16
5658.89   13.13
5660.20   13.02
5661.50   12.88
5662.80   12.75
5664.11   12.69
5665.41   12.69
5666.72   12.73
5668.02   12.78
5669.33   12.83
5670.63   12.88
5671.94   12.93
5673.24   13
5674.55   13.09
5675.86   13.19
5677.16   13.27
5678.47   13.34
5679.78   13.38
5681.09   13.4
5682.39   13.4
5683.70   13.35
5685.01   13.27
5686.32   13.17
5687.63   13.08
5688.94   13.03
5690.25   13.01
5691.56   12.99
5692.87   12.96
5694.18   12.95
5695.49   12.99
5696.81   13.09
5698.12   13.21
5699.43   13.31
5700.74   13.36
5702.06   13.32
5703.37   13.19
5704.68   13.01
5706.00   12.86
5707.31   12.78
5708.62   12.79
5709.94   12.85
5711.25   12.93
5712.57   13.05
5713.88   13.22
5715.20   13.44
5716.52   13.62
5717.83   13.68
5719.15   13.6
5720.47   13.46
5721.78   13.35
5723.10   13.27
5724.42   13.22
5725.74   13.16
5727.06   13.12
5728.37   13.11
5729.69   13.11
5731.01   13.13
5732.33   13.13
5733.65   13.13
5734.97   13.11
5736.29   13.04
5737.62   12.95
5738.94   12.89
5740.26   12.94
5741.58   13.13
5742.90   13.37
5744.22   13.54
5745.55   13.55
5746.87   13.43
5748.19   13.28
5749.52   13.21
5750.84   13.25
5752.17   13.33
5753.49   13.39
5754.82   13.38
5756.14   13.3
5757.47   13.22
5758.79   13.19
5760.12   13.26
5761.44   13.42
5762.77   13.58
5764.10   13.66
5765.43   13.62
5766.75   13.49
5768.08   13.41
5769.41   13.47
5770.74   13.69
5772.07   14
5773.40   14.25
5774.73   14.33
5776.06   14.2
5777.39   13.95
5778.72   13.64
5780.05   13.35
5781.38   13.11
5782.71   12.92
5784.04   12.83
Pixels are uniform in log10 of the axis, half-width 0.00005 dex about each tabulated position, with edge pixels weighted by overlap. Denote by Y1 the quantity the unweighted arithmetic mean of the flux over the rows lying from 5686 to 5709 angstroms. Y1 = 13.1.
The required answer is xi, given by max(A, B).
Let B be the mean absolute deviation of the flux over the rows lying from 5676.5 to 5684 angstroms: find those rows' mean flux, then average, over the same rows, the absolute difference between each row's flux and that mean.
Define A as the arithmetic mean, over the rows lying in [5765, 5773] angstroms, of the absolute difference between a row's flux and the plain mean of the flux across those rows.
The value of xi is 0.16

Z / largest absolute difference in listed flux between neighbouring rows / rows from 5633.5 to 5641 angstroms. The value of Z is 0.26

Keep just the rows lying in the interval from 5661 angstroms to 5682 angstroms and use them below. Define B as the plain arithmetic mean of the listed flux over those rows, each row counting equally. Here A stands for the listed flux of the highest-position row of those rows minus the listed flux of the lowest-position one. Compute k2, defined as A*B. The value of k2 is 6.8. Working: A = 0.52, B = 13.0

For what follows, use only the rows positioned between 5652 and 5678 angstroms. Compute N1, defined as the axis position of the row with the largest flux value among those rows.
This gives 5677.16 angstroms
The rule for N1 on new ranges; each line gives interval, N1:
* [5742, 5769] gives 5764.10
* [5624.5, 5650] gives 5631.59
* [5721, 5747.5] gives 5745.55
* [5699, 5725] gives 5717.83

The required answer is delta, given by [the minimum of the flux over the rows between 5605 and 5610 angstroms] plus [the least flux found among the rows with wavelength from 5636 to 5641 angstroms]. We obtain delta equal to 25.9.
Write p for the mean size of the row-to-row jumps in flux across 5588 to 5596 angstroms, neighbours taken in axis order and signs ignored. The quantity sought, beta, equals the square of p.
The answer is 0.008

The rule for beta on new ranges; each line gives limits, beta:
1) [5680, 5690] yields 0.004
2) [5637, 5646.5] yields 0.016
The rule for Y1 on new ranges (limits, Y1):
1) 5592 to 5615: 13.1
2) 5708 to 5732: 13.2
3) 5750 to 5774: 13.5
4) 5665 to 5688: 13.1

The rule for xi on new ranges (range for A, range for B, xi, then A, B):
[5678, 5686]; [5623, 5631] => 0.16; 0.04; 0.16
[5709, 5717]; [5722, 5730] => 0.24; 0.24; 0.05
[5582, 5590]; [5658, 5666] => 0.15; 0.15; 0.15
